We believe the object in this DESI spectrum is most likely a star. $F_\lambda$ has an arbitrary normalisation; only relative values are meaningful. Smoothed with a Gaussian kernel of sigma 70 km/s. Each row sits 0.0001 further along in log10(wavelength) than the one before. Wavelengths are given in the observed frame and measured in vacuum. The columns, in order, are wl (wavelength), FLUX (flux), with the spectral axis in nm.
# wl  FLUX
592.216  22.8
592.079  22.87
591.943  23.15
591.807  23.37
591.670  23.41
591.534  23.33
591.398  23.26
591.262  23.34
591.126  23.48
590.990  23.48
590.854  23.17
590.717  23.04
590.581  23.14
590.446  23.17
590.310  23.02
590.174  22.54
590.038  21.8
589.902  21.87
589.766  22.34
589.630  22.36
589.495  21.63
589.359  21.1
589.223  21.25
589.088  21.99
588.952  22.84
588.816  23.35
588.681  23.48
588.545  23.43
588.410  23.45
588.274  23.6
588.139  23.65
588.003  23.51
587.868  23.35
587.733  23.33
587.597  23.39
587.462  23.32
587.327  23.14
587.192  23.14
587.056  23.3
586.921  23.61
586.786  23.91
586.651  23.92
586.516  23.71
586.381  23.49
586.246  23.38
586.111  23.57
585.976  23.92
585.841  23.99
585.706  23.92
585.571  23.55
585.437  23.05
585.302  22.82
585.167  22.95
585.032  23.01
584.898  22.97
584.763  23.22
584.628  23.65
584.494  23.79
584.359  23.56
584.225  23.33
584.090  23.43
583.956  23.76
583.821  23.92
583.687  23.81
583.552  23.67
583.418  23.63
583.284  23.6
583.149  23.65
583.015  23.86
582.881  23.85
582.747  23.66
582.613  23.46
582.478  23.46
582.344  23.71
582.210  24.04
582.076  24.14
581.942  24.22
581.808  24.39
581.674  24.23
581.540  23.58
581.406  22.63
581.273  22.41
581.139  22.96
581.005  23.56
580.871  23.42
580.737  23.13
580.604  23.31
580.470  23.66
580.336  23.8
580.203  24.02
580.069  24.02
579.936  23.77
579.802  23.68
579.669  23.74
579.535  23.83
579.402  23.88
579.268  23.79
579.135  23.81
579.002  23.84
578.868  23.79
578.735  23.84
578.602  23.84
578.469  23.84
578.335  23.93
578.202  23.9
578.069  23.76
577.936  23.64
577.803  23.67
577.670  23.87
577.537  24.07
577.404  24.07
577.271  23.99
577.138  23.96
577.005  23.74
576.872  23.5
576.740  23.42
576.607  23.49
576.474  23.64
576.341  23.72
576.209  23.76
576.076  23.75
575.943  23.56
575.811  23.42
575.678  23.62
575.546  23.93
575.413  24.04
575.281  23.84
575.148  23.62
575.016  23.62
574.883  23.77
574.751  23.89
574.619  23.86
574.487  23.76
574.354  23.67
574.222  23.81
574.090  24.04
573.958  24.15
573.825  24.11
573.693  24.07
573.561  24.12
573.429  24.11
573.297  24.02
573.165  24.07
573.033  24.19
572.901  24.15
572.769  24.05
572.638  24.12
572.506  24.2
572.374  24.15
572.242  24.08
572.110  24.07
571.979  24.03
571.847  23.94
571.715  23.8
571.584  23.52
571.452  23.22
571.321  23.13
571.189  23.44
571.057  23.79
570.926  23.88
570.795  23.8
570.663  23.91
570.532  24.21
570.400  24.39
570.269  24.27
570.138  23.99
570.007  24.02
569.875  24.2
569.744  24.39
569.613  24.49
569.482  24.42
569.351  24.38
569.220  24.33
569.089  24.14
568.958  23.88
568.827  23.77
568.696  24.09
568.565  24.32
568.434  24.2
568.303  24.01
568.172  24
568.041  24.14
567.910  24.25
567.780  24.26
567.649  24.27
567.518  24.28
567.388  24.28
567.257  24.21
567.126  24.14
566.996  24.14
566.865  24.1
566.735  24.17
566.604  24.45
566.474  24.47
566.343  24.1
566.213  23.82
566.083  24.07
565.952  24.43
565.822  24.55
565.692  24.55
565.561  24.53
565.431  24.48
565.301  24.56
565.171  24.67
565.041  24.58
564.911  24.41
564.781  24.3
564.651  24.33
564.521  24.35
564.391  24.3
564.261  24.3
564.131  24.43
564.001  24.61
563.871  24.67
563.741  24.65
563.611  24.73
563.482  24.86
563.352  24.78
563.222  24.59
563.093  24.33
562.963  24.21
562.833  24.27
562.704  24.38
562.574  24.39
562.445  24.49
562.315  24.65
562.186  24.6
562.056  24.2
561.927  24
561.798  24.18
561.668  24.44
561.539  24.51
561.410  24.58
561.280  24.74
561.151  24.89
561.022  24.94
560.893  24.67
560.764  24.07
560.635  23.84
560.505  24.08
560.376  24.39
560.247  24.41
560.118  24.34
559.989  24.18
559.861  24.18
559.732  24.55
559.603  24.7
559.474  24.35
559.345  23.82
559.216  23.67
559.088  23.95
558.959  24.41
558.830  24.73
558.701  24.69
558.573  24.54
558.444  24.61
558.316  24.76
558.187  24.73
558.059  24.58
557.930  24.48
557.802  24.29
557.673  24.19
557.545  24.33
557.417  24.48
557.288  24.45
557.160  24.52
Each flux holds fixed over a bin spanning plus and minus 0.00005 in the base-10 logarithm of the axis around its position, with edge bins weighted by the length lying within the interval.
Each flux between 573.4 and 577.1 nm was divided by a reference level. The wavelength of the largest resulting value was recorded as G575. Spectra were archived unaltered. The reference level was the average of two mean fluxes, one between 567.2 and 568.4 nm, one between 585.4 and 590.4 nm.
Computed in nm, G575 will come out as 573.958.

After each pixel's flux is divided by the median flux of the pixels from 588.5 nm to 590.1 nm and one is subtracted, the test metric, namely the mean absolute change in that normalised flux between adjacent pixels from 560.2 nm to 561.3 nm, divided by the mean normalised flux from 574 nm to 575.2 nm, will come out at 0.14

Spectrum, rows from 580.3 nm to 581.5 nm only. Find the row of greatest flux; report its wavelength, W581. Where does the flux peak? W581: 580.336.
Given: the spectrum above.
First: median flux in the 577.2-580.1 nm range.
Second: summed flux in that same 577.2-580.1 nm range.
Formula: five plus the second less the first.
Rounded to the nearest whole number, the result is 506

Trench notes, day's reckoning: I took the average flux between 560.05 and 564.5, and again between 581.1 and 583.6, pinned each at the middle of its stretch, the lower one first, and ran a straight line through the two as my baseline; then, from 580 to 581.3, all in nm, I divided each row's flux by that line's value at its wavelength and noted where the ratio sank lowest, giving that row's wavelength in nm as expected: 581.273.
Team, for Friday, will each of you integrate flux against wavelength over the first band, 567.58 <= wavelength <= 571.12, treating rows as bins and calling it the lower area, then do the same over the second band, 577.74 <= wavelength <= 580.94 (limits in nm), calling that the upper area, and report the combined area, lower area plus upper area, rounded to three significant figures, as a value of 161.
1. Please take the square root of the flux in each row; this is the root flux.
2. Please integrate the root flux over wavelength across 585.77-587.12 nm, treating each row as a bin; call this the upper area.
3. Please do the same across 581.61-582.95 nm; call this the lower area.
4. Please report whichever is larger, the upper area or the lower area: 6.57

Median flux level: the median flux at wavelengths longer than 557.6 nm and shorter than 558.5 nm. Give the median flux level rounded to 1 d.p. 24.6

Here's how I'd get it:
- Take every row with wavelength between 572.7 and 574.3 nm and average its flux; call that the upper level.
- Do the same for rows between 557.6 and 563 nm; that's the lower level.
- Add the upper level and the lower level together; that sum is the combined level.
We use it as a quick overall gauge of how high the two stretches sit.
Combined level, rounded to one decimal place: 48.5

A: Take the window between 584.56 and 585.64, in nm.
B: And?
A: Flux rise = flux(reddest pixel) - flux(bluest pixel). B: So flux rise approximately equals -0.10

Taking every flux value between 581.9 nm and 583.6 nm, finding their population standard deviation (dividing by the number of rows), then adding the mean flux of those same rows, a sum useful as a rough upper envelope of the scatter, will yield 24.0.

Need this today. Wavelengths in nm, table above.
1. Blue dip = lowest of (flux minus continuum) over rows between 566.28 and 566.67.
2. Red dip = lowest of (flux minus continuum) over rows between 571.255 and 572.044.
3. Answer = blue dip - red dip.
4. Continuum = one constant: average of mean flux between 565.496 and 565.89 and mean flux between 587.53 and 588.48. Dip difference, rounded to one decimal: 1.0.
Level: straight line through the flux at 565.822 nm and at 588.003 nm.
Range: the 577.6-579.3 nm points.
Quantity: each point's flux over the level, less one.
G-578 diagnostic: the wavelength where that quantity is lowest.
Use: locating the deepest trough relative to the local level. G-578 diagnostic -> 577.936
